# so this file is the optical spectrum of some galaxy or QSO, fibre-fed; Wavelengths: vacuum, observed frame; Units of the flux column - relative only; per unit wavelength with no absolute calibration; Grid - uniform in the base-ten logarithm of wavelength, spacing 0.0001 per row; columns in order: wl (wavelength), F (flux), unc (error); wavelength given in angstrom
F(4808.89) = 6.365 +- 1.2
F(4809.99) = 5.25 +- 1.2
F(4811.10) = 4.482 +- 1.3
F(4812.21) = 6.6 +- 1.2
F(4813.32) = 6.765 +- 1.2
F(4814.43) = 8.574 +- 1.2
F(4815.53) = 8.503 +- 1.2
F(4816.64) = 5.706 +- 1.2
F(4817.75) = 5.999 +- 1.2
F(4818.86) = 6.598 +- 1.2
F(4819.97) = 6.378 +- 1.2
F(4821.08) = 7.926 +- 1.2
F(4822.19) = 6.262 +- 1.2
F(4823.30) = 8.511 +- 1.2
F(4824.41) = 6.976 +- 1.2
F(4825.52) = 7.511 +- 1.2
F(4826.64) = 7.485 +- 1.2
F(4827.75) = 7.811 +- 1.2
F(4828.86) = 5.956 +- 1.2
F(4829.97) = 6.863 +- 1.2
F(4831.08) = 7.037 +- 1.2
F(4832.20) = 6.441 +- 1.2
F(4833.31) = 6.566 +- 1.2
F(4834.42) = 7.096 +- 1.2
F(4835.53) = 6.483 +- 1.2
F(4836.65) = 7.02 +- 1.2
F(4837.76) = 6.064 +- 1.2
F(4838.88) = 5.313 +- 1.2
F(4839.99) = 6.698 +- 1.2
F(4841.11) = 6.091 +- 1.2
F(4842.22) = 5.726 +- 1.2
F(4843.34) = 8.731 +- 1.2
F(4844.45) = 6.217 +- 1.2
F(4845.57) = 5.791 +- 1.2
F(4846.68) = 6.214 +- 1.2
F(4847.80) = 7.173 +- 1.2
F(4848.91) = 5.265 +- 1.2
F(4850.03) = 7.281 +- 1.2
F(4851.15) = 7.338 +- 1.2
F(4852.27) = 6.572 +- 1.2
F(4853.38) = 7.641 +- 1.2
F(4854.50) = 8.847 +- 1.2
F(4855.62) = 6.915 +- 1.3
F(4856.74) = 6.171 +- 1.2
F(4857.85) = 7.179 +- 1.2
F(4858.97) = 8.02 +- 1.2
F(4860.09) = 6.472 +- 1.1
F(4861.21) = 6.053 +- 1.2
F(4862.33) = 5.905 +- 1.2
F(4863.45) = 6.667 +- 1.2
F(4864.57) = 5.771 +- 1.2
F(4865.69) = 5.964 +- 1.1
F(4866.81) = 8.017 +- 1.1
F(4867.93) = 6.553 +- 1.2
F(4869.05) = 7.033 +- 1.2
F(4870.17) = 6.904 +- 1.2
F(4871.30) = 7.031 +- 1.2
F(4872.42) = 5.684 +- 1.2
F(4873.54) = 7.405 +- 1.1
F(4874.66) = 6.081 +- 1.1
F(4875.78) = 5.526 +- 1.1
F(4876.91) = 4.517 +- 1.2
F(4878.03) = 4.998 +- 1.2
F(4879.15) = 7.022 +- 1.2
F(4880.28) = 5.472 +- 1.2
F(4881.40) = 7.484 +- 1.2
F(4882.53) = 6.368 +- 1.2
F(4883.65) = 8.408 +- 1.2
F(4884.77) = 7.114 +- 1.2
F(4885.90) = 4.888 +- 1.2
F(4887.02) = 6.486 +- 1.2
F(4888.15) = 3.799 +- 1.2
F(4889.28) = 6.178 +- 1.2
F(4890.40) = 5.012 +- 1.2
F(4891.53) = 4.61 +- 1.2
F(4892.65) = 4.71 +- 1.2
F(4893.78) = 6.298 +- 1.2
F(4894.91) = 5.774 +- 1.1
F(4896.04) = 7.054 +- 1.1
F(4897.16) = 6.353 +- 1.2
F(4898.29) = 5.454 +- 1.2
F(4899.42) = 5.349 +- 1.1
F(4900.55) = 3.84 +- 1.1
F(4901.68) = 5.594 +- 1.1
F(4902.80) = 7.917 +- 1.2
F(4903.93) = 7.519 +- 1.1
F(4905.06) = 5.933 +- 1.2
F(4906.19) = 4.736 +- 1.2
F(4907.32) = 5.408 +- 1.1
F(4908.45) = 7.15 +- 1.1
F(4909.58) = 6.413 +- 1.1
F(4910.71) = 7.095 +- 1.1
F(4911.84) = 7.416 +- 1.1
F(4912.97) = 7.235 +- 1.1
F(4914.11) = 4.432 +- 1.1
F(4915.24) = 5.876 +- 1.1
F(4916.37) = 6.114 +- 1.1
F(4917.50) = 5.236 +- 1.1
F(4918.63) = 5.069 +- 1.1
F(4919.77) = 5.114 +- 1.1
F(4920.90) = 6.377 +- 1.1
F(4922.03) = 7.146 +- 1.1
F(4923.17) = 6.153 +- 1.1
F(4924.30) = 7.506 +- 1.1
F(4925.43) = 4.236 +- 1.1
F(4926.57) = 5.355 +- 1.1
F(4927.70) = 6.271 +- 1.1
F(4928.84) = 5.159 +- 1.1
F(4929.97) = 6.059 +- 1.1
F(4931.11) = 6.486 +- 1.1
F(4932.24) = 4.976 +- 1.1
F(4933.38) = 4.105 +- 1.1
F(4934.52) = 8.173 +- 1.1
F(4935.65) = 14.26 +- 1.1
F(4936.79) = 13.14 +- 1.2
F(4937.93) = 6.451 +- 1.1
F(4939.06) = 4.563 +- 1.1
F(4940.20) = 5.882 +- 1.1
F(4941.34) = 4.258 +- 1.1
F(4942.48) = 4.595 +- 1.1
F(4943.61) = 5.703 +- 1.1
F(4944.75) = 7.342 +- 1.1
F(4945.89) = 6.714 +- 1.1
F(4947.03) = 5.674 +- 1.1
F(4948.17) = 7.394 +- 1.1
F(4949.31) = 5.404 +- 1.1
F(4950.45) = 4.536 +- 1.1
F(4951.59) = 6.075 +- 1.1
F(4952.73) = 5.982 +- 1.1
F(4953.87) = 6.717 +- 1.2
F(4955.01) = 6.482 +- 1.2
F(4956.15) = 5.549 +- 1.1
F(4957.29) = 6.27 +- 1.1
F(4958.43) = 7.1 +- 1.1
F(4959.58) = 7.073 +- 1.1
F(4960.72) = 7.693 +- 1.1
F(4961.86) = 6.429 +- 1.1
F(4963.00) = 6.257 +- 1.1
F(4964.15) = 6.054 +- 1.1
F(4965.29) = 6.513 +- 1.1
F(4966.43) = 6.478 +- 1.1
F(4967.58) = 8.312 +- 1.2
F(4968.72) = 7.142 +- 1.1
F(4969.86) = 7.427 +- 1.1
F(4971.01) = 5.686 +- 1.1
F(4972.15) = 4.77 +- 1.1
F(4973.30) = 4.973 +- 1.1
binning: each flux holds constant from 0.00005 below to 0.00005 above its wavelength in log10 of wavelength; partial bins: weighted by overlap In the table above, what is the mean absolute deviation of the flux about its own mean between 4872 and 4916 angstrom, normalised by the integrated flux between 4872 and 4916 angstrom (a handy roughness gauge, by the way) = 0.0036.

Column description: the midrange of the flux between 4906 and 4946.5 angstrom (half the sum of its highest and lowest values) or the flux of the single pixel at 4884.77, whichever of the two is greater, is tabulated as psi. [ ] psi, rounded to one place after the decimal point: 9.2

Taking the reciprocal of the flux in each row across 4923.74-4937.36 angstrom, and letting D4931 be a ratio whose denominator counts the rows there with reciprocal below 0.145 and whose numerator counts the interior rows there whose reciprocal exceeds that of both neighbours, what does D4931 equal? 0.75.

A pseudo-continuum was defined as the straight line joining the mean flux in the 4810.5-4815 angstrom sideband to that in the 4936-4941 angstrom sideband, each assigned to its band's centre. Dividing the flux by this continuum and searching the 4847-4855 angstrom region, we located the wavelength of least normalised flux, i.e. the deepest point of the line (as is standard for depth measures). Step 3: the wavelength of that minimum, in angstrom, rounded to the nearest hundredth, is 4848.91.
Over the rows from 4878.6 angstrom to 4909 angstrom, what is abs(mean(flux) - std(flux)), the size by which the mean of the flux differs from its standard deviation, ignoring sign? 4.8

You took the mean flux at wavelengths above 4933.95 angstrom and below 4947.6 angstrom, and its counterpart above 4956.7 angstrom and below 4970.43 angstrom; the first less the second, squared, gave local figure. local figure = 0.11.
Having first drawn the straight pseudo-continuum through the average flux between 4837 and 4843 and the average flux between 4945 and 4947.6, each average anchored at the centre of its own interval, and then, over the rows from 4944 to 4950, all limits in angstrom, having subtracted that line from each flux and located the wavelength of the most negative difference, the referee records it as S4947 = 4949.31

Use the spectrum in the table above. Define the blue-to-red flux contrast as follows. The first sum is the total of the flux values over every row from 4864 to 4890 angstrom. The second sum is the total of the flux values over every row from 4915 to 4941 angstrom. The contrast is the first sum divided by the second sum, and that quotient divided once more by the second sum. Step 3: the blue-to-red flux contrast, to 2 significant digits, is 0.0065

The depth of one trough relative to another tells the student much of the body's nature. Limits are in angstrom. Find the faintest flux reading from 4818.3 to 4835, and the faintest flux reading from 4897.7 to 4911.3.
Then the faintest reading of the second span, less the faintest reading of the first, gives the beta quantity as -2.1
